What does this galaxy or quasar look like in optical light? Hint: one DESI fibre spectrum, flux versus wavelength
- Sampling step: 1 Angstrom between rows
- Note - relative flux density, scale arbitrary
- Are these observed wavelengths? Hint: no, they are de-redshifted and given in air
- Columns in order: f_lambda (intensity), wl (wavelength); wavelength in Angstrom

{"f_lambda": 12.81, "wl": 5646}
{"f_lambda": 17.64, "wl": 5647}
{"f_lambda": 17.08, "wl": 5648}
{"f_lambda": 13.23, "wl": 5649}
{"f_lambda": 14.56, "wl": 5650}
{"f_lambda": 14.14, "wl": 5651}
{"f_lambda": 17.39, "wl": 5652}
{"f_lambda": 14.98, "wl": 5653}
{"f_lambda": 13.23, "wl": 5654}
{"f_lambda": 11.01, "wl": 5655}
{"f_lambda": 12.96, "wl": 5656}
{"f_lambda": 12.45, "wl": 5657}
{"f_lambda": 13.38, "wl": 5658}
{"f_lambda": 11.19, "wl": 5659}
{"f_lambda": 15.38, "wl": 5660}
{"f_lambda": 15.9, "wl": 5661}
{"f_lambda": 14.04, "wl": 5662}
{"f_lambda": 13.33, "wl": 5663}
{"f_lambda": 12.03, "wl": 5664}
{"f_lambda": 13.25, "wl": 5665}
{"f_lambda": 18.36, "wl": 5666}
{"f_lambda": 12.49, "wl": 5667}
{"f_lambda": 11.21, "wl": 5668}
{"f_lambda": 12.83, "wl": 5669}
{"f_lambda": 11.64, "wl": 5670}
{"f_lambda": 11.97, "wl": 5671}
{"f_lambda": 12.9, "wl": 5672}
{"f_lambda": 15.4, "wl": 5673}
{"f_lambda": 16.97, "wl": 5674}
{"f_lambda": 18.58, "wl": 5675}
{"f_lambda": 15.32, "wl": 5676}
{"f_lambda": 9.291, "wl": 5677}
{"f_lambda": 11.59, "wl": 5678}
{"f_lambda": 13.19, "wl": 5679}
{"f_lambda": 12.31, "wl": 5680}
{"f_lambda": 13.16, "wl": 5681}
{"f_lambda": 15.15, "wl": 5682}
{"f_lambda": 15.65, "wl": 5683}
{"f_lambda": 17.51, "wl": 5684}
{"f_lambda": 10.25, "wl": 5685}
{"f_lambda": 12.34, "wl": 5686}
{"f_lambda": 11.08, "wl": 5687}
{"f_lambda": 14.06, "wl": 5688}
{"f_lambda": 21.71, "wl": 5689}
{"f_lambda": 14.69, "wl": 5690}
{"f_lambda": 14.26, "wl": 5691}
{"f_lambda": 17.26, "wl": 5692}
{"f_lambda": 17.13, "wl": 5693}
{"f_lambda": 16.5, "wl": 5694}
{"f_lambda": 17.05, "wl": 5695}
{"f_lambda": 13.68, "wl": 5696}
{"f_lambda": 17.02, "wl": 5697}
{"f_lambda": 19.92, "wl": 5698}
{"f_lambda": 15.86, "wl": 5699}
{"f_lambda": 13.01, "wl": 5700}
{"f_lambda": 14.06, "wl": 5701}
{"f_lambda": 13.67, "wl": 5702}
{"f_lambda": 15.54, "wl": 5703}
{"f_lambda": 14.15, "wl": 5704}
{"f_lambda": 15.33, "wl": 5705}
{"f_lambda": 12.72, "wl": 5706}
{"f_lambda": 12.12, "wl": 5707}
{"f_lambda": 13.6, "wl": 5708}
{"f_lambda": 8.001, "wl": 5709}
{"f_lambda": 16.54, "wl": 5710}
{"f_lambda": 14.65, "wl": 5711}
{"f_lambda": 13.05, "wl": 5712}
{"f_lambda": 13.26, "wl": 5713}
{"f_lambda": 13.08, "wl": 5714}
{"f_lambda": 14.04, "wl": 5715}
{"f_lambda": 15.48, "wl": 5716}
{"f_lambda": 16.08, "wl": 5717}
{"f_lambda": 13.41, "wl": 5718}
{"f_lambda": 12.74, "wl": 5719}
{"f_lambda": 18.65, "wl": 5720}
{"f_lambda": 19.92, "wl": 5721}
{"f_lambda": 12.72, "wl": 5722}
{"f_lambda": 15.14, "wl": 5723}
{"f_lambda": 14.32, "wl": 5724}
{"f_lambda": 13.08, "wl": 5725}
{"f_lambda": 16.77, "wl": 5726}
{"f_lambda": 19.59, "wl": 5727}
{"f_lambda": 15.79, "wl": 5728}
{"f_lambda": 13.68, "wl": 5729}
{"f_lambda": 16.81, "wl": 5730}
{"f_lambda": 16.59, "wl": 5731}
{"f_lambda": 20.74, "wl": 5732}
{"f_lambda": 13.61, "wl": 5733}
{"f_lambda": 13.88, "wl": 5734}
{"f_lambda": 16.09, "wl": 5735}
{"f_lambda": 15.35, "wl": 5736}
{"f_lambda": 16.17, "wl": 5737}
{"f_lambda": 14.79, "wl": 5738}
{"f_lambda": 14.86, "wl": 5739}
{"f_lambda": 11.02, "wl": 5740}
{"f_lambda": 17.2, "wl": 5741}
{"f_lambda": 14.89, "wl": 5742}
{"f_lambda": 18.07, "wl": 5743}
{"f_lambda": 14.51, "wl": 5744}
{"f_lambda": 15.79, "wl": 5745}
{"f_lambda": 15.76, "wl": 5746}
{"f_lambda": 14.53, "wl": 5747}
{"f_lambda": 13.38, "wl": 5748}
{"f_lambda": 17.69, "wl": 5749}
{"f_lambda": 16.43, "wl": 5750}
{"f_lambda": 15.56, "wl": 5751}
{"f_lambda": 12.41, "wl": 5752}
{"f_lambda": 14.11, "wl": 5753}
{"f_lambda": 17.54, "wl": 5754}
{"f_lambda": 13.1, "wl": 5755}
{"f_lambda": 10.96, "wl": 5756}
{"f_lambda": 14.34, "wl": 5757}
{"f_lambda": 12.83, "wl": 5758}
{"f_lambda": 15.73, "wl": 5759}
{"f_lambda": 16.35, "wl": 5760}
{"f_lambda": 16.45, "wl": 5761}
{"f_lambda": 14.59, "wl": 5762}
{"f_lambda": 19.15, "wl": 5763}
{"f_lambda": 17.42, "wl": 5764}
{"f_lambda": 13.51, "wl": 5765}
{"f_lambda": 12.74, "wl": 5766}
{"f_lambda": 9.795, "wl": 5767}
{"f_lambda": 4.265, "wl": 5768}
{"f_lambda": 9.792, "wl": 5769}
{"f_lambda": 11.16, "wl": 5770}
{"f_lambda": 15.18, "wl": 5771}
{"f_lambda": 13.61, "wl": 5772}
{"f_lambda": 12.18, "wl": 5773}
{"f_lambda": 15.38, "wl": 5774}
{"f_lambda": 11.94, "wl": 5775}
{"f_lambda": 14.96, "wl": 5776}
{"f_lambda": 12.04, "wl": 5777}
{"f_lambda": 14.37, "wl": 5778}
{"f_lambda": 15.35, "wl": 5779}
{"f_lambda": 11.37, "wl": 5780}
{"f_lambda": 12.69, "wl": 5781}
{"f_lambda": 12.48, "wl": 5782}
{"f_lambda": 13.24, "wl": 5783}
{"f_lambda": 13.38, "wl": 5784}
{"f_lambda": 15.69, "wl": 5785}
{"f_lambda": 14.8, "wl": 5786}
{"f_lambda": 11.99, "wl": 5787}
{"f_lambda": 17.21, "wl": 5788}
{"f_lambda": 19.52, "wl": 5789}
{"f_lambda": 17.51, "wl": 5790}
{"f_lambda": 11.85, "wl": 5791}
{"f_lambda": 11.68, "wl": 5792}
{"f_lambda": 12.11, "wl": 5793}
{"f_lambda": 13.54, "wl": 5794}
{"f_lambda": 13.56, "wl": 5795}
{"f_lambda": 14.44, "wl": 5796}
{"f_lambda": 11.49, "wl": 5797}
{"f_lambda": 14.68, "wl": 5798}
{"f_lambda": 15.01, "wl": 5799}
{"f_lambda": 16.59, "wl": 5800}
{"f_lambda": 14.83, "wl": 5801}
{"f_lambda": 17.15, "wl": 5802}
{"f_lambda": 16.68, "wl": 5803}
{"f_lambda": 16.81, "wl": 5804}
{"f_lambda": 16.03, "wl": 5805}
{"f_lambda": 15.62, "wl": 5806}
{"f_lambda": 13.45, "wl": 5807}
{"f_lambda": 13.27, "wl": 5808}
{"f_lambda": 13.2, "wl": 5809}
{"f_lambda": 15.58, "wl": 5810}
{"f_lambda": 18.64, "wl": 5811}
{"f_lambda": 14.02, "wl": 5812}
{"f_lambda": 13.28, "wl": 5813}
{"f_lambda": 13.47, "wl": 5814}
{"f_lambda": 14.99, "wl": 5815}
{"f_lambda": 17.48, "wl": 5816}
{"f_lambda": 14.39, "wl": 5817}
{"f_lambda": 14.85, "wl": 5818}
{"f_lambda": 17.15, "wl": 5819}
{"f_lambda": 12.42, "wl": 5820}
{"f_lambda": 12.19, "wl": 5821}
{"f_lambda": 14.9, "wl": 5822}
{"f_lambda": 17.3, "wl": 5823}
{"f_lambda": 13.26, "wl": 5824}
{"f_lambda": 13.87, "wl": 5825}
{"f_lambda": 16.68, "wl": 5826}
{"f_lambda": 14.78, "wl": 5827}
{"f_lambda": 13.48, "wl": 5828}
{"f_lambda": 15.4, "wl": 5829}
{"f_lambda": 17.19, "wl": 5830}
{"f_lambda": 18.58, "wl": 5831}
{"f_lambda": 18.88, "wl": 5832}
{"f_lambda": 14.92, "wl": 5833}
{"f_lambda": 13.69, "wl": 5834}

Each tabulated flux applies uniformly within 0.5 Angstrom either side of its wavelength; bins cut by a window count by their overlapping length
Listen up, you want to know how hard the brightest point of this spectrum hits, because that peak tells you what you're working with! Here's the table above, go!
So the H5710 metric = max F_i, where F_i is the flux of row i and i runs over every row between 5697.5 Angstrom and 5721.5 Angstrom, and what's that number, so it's 19.92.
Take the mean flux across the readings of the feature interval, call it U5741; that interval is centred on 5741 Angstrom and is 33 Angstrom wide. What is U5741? 15.3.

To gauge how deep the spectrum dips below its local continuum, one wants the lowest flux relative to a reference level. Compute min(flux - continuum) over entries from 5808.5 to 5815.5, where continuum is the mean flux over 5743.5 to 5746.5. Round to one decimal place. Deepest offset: -2.2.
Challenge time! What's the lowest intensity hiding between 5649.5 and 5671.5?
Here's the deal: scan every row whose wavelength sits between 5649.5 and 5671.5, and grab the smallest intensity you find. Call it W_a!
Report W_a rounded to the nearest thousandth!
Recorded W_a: 11.010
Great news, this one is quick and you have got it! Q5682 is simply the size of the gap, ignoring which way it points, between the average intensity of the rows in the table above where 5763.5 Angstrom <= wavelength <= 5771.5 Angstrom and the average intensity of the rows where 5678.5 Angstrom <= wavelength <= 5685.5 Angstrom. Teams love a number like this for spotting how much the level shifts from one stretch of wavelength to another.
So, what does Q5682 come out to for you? 2.2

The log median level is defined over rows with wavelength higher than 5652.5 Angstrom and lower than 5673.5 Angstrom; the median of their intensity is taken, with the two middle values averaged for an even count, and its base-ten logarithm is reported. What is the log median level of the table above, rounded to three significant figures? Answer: 1.11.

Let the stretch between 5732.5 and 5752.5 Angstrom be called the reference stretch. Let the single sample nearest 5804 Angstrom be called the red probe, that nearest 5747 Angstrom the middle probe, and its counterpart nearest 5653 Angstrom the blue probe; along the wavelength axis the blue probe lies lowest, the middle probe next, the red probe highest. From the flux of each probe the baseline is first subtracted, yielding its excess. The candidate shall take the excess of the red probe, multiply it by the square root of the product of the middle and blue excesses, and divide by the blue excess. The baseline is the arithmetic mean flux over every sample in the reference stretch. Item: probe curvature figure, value -3.7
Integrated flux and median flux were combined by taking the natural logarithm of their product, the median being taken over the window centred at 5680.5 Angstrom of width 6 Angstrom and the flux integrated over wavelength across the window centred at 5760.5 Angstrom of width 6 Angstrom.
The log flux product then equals 7.13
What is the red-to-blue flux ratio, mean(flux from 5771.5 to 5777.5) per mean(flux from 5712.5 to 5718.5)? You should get 0.94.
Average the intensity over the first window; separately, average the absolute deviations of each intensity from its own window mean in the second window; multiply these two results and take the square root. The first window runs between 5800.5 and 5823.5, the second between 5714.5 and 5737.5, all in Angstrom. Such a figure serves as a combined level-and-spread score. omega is 5.22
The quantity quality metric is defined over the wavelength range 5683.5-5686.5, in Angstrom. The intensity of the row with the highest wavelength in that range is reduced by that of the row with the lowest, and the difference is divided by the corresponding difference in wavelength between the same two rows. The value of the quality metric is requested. -2.6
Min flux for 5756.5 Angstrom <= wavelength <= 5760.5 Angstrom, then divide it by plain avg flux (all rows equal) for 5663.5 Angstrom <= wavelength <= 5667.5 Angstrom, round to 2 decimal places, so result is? 0.91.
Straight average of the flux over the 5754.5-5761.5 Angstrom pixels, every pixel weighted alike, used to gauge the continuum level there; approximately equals 14.3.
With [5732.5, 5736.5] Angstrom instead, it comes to 14.7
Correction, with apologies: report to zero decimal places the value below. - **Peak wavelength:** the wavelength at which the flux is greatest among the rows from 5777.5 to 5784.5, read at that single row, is 5779 Angstrom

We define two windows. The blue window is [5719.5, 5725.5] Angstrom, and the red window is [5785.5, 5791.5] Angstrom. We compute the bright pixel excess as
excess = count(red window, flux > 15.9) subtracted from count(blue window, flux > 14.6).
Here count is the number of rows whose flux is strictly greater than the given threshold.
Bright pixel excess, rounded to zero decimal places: 0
